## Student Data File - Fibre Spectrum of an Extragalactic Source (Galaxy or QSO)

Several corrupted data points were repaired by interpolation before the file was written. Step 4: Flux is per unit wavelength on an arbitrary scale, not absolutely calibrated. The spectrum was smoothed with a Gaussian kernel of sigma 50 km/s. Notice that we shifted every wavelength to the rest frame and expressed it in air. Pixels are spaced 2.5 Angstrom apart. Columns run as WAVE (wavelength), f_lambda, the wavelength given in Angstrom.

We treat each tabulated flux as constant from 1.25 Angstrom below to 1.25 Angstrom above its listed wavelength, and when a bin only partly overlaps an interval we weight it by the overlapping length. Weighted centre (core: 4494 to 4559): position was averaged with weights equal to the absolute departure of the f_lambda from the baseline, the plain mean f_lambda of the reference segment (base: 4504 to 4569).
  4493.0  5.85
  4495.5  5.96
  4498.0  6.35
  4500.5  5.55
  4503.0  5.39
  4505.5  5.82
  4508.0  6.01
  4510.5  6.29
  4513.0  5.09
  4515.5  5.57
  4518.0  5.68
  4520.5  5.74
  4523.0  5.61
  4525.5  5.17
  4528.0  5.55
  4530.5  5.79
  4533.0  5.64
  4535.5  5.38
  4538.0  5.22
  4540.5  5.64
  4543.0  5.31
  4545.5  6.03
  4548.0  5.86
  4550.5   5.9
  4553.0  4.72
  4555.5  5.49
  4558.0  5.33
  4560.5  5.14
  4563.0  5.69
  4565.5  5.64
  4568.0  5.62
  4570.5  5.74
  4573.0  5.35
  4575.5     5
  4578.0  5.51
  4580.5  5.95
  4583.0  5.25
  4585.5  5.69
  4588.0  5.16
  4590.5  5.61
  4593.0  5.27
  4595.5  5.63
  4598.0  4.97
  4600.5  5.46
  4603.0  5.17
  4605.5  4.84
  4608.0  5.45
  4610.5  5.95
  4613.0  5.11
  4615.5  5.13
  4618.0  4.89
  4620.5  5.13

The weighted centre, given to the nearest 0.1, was 4525.8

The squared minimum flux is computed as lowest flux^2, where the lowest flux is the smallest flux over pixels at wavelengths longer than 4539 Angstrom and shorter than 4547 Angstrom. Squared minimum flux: 28.2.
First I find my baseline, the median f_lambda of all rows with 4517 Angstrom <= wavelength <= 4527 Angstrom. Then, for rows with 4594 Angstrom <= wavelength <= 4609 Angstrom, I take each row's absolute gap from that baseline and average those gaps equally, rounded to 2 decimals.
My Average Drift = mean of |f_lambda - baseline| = 0.39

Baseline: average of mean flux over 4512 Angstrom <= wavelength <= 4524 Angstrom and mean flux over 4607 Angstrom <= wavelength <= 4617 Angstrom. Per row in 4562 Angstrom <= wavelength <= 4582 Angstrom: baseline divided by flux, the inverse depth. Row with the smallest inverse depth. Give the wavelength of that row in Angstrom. 4580.5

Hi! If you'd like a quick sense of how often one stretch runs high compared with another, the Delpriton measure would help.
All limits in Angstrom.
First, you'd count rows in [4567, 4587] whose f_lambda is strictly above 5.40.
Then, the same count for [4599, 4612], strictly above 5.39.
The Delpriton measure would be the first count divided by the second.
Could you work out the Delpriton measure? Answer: 1.67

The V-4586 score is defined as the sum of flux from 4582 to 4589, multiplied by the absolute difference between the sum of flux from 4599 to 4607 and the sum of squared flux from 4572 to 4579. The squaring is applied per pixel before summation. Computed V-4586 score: 1103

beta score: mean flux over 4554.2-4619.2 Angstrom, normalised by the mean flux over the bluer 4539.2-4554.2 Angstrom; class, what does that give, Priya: 0.97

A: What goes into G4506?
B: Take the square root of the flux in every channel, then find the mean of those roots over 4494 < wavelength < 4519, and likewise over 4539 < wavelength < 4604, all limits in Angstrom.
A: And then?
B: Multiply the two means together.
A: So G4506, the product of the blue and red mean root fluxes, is 5.61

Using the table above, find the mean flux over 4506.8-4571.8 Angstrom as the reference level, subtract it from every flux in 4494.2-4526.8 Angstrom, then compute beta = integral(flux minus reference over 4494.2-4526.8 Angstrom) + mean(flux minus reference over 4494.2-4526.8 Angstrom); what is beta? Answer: 5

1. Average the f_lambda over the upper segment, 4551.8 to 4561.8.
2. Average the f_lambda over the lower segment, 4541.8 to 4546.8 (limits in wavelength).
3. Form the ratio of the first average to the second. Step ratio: 0.91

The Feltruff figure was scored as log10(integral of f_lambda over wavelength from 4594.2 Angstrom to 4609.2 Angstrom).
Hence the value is 1.90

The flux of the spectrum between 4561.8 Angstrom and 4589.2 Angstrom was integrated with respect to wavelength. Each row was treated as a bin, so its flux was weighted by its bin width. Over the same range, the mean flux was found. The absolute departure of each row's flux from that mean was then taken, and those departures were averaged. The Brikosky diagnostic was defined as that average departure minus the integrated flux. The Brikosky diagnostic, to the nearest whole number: -151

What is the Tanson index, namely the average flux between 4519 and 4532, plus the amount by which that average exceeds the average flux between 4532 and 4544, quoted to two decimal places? 5.71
